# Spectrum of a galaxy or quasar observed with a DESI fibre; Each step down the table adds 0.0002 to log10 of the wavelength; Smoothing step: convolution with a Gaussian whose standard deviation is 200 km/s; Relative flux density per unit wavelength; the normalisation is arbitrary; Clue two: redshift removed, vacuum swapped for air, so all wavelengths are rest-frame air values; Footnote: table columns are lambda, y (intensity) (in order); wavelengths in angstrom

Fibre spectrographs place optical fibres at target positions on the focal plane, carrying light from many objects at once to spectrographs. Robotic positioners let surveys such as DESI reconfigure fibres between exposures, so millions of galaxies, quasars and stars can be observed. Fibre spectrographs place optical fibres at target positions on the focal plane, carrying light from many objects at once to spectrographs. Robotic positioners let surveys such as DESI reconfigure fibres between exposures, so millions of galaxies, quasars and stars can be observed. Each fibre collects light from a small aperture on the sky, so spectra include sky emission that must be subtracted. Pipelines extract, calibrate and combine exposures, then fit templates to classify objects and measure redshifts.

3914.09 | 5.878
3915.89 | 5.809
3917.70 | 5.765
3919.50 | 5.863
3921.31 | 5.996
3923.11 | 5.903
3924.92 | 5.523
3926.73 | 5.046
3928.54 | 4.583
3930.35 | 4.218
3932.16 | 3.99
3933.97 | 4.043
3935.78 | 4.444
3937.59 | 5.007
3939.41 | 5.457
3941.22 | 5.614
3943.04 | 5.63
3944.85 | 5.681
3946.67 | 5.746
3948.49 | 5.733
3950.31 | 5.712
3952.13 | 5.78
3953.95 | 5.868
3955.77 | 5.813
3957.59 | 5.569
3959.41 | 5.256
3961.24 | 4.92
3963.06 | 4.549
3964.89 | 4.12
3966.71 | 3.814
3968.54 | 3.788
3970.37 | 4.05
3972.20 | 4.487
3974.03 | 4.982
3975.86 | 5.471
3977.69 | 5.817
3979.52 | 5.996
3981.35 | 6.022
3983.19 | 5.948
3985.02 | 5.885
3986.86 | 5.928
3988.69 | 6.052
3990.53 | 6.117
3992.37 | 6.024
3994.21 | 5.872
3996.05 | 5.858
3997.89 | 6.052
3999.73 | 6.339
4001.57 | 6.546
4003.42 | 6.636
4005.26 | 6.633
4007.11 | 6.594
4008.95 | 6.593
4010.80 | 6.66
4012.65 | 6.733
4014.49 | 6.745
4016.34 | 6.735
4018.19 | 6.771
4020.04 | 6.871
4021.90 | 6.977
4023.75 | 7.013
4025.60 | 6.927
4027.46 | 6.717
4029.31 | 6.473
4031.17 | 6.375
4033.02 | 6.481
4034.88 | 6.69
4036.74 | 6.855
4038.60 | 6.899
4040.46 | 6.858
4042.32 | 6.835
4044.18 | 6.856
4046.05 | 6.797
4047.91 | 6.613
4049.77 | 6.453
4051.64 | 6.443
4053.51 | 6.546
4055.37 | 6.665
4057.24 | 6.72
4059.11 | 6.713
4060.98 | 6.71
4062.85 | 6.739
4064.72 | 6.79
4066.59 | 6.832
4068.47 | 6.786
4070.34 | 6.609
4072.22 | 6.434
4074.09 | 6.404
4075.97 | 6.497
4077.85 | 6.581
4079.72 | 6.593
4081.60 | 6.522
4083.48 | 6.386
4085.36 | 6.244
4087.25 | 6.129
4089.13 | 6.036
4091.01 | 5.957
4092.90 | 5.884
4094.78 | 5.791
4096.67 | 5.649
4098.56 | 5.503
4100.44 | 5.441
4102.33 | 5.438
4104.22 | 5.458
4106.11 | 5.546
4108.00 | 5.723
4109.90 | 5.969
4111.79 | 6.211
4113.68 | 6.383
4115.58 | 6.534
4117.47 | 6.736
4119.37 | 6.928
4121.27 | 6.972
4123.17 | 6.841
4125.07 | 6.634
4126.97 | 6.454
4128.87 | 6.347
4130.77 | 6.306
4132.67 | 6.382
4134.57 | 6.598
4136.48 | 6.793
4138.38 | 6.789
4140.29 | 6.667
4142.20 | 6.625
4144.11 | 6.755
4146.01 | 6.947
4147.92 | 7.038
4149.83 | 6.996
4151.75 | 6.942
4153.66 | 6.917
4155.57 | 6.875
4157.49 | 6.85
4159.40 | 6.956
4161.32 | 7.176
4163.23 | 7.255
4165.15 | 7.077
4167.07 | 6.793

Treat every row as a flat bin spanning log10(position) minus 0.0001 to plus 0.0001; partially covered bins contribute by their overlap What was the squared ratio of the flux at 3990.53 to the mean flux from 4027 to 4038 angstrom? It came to 0.86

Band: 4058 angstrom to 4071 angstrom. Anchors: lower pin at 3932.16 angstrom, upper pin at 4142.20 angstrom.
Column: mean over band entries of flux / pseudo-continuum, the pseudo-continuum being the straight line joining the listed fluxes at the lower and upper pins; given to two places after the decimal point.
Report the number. 1.19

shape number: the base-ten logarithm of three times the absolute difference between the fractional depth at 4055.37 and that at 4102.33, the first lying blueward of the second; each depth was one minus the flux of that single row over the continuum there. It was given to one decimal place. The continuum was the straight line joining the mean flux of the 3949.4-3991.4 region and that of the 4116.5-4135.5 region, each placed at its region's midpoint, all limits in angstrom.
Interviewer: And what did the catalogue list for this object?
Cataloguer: -0.1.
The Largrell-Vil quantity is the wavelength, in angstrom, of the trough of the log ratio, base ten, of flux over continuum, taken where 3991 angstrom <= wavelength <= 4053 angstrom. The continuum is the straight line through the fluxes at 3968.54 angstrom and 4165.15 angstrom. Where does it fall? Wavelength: 4051.64 angstrom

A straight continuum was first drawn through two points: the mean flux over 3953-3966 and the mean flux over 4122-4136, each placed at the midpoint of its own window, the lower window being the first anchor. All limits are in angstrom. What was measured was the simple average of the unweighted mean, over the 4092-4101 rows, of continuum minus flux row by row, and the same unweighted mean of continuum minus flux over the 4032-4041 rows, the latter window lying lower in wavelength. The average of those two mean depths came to -0.19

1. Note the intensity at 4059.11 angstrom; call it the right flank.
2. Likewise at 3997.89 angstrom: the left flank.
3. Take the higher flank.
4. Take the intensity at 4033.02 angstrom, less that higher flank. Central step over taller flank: -0.2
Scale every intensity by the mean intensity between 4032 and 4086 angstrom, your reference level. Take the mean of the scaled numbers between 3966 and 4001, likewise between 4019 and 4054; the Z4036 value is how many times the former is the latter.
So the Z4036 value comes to 0.82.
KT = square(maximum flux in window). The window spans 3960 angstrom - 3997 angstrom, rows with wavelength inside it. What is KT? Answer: 37.4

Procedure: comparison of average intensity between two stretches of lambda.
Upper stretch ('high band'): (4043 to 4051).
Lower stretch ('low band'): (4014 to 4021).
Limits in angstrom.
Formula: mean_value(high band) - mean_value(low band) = -0.10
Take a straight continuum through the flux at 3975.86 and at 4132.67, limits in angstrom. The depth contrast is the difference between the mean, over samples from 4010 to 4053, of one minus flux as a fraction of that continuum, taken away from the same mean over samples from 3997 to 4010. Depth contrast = 0.01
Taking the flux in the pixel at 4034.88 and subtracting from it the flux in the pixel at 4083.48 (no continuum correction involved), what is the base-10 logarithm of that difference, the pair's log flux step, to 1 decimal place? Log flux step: -0.5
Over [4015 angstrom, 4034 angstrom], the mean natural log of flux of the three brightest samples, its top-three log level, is 1.94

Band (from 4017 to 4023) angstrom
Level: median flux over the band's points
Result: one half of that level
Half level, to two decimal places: 3.44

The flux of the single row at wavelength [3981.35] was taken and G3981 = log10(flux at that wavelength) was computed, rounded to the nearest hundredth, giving 0.78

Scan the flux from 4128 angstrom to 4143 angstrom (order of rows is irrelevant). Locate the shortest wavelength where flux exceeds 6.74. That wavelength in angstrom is 4136.48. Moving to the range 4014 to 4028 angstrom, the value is 4014.49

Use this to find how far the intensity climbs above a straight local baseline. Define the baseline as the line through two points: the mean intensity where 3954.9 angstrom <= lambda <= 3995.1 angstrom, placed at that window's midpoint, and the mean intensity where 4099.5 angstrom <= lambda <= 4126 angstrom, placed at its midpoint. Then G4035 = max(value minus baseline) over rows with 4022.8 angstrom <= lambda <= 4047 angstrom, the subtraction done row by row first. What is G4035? 1.40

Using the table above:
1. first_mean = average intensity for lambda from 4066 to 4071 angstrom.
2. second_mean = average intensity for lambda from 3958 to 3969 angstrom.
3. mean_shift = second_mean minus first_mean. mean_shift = -2.3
